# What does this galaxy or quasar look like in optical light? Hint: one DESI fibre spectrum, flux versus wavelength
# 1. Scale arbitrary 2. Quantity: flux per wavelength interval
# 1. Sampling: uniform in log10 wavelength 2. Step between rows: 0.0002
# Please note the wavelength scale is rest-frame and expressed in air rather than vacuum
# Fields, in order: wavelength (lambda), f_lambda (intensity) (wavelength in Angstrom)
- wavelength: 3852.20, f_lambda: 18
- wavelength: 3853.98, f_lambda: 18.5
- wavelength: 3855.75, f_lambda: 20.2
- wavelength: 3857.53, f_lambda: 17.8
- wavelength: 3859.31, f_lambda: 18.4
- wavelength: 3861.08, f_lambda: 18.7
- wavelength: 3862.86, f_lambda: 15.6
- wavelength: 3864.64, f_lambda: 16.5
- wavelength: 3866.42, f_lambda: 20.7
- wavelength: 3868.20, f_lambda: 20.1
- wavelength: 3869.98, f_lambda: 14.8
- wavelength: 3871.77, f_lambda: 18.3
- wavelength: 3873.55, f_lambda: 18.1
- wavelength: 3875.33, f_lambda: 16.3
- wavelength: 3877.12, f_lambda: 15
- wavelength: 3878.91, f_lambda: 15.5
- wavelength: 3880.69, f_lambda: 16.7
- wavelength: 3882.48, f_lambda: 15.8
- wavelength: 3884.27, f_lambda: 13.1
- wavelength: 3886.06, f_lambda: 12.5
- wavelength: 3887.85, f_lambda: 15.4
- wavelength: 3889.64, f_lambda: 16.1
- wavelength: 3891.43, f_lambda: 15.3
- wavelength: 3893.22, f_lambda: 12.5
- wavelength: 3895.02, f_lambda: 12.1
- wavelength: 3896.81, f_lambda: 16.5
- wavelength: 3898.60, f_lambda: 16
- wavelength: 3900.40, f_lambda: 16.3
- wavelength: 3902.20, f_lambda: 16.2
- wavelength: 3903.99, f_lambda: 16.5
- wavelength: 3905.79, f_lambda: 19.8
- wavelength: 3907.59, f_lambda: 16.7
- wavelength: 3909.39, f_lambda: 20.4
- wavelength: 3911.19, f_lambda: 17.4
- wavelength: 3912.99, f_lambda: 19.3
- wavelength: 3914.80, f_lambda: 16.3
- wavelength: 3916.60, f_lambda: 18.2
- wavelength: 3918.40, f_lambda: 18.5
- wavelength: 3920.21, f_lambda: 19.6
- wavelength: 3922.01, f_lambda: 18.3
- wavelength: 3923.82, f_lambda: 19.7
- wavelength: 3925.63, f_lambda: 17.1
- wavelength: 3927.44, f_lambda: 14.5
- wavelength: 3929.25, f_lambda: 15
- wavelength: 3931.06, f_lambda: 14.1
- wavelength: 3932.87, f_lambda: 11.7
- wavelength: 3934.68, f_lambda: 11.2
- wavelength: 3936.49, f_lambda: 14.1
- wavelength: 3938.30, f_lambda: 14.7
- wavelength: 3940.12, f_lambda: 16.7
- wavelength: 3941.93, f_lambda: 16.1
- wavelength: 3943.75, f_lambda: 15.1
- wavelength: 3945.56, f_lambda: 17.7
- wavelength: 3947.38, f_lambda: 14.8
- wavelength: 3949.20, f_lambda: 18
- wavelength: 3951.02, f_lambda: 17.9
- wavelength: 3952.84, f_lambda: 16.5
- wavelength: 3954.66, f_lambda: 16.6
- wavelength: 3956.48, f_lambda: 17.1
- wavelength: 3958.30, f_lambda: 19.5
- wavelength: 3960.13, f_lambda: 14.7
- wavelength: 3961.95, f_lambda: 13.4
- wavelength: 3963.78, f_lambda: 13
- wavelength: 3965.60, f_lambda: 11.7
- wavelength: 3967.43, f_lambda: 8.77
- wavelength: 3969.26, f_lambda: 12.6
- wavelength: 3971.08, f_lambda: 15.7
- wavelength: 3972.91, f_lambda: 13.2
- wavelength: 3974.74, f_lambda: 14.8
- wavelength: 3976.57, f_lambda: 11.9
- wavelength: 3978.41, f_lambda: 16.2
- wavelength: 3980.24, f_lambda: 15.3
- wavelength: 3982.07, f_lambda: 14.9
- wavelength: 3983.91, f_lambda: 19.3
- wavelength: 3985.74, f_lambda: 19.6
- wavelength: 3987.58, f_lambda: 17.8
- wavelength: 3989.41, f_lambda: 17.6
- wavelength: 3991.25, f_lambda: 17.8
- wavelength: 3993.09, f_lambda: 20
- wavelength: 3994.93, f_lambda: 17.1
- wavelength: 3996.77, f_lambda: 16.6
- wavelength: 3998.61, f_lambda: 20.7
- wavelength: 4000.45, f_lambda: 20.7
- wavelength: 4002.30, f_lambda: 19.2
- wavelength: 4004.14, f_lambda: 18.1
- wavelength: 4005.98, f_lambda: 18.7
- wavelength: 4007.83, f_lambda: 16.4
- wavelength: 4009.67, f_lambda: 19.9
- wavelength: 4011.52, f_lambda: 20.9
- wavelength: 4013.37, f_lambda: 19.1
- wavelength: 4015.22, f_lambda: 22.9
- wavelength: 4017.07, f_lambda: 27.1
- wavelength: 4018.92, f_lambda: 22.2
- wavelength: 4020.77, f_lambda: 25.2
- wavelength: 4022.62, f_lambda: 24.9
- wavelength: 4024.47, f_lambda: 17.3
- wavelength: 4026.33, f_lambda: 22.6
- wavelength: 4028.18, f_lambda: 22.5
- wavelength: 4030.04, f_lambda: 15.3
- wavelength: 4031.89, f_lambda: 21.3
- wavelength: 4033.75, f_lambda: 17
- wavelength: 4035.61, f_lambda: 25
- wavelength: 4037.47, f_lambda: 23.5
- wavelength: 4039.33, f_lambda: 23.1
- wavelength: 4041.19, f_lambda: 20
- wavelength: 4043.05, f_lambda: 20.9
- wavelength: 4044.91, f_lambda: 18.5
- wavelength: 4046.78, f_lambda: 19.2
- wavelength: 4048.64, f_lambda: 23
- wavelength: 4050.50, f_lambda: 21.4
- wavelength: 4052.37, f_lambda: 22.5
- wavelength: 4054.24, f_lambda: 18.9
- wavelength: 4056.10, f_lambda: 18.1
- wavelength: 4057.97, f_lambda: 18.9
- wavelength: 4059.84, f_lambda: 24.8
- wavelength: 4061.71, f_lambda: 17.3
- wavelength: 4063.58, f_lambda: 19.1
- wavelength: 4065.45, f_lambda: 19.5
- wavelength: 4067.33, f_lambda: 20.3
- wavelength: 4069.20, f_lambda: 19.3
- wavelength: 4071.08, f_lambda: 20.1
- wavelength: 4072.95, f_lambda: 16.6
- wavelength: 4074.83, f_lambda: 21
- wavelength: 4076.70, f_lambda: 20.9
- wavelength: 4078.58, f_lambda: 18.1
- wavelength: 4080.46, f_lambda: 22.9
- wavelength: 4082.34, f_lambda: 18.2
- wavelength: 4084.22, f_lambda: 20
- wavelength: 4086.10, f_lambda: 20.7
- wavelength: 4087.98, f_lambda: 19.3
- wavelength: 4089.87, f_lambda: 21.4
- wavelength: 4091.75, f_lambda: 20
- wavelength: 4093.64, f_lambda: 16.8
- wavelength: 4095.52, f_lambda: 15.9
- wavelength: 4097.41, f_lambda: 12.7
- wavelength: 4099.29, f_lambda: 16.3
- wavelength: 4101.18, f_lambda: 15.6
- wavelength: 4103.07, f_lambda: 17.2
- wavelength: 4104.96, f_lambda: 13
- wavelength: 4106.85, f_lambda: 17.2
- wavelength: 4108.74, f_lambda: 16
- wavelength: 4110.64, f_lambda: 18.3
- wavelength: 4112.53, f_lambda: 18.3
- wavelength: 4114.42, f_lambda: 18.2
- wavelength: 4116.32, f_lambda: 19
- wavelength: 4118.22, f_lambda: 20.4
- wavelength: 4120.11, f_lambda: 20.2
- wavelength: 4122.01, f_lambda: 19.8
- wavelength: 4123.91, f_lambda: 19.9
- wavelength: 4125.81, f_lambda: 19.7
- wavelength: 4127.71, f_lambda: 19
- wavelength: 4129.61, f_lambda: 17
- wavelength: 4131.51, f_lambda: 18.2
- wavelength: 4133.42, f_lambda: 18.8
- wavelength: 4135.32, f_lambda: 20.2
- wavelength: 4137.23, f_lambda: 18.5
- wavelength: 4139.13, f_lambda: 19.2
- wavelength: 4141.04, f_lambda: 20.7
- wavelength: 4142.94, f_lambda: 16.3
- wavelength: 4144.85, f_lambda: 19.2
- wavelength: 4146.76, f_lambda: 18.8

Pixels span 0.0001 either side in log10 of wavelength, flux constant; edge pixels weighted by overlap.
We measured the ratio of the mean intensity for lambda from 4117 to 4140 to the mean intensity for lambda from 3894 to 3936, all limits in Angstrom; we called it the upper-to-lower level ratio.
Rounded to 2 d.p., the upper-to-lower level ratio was 1.16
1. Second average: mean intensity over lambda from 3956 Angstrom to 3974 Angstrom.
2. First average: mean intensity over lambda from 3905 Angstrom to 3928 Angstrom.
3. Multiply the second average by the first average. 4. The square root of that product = 15.9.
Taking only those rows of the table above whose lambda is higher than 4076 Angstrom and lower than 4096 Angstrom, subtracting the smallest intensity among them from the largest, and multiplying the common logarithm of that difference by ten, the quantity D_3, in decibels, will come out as 8.5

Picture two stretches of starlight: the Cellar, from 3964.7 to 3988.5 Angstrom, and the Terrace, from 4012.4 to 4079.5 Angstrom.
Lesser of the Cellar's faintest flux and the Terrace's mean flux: 8.8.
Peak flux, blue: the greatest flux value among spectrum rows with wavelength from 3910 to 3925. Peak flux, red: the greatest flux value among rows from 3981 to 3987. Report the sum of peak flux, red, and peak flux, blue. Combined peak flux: 39.3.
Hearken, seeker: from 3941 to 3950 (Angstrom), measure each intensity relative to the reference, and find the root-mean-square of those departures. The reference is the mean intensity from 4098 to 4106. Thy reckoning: 2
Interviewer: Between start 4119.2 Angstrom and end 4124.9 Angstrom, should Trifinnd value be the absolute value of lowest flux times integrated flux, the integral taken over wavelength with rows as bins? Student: 2251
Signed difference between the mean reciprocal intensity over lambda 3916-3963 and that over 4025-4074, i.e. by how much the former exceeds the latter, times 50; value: 0.66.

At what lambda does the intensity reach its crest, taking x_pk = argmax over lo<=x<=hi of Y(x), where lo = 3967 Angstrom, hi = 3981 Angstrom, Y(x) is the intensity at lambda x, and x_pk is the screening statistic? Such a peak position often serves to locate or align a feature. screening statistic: 3978.41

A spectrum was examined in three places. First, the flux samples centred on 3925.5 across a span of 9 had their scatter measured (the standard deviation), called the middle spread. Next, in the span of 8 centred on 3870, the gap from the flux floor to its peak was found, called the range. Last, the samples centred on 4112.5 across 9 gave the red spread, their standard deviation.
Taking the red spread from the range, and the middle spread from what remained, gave 3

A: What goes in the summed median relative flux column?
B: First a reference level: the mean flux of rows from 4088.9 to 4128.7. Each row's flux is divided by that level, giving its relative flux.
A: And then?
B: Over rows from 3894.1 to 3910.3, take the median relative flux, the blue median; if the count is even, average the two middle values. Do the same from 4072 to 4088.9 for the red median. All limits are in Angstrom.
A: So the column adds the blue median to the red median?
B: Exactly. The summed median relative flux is 2.04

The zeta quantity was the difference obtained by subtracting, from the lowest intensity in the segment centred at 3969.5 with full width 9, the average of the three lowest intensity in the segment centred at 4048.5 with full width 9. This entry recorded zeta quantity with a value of -11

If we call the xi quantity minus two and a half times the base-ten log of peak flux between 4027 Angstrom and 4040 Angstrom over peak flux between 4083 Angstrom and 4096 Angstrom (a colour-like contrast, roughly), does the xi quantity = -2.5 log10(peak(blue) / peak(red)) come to -0.17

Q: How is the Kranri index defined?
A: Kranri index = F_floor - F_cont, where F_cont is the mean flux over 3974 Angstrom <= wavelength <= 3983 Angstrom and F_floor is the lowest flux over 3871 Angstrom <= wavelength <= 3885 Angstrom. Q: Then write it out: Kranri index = -2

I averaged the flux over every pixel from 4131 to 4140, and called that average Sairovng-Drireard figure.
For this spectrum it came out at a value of 19.0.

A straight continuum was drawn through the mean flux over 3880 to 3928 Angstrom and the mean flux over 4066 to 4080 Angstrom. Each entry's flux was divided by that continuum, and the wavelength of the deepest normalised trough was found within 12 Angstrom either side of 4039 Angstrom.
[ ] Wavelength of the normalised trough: 4030.04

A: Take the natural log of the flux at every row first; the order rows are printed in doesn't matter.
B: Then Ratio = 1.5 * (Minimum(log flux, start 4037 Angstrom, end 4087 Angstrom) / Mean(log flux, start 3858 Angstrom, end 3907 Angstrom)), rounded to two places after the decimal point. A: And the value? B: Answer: 1.52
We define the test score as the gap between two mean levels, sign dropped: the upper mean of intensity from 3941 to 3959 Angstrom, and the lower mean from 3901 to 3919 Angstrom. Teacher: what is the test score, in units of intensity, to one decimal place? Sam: 1.0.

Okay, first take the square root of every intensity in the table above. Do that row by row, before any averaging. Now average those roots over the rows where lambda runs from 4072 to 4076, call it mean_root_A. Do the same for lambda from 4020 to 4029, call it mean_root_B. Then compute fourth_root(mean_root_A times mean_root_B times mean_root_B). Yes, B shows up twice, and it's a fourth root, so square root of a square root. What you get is 3.14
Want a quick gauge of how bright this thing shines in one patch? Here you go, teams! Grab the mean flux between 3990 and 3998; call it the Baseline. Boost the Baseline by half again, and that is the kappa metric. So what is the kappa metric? 27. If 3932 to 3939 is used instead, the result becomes 19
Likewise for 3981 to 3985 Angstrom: 26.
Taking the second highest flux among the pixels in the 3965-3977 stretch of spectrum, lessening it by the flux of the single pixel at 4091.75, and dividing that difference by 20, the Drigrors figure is -0.26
